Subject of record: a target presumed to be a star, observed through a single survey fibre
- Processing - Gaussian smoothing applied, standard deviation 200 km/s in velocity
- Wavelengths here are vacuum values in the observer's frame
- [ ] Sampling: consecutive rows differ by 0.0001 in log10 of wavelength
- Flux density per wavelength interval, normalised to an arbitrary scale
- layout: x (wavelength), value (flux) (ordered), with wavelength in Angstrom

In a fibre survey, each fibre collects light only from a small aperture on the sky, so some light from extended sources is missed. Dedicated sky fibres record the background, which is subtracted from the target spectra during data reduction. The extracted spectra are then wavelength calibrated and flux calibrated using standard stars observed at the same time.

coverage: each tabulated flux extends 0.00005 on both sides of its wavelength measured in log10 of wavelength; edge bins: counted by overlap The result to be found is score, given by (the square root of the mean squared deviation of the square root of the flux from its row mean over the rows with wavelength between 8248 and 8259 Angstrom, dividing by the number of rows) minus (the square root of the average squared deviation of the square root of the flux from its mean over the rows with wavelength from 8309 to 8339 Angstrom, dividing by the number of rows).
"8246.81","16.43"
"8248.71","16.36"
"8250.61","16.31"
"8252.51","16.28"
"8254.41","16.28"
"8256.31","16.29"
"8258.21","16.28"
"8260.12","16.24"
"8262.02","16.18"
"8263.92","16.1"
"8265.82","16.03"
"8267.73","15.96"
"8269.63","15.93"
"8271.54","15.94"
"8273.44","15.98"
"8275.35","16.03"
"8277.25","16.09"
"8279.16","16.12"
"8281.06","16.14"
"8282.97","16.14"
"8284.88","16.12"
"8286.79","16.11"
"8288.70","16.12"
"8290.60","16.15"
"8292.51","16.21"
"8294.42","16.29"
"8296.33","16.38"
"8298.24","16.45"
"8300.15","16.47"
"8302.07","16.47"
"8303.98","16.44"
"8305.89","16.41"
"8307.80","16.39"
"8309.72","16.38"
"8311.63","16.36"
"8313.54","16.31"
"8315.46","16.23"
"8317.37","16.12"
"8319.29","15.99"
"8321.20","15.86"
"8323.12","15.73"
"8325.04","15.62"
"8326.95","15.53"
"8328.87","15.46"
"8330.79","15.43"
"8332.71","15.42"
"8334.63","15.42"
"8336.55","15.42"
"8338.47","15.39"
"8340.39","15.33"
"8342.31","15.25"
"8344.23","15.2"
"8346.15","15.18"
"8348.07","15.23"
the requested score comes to -0.043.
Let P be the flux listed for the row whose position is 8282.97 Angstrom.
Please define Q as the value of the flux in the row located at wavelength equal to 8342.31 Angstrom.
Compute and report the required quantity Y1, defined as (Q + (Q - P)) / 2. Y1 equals 7.2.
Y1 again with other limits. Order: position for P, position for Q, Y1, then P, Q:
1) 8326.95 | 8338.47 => 7.6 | 15.53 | 15.39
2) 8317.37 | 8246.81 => 8.4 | 16.12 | 16.43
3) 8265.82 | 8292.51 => 8.2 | 16.03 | 16.21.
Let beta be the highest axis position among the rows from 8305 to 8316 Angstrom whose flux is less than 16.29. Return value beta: 8315.46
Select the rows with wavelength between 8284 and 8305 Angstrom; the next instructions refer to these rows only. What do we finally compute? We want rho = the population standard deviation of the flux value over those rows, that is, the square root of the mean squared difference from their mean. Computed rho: 0.15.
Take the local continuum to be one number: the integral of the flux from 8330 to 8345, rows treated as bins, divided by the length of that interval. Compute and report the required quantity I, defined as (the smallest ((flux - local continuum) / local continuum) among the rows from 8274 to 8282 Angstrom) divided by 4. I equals 0.0110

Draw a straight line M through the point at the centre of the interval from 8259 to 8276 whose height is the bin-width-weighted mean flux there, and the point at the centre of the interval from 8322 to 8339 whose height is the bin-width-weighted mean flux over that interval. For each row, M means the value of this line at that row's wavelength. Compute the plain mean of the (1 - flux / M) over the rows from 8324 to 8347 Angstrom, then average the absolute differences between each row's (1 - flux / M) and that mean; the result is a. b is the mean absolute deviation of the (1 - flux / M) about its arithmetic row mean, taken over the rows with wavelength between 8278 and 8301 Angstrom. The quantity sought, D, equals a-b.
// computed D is -0.007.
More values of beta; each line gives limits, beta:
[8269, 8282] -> 8281.06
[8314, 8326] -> 8325.04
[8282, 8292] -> 8290.60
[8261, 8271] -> 8269.63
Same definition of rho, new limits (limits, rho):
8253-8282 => 0.12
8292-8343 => 0.44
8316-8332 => 0.24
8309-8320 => 0.14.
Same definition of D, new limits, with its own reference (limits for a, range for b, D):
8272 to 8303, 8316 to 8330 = 0.001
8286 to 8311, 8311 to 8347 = -0.005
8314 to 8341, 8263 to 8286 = 0.006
